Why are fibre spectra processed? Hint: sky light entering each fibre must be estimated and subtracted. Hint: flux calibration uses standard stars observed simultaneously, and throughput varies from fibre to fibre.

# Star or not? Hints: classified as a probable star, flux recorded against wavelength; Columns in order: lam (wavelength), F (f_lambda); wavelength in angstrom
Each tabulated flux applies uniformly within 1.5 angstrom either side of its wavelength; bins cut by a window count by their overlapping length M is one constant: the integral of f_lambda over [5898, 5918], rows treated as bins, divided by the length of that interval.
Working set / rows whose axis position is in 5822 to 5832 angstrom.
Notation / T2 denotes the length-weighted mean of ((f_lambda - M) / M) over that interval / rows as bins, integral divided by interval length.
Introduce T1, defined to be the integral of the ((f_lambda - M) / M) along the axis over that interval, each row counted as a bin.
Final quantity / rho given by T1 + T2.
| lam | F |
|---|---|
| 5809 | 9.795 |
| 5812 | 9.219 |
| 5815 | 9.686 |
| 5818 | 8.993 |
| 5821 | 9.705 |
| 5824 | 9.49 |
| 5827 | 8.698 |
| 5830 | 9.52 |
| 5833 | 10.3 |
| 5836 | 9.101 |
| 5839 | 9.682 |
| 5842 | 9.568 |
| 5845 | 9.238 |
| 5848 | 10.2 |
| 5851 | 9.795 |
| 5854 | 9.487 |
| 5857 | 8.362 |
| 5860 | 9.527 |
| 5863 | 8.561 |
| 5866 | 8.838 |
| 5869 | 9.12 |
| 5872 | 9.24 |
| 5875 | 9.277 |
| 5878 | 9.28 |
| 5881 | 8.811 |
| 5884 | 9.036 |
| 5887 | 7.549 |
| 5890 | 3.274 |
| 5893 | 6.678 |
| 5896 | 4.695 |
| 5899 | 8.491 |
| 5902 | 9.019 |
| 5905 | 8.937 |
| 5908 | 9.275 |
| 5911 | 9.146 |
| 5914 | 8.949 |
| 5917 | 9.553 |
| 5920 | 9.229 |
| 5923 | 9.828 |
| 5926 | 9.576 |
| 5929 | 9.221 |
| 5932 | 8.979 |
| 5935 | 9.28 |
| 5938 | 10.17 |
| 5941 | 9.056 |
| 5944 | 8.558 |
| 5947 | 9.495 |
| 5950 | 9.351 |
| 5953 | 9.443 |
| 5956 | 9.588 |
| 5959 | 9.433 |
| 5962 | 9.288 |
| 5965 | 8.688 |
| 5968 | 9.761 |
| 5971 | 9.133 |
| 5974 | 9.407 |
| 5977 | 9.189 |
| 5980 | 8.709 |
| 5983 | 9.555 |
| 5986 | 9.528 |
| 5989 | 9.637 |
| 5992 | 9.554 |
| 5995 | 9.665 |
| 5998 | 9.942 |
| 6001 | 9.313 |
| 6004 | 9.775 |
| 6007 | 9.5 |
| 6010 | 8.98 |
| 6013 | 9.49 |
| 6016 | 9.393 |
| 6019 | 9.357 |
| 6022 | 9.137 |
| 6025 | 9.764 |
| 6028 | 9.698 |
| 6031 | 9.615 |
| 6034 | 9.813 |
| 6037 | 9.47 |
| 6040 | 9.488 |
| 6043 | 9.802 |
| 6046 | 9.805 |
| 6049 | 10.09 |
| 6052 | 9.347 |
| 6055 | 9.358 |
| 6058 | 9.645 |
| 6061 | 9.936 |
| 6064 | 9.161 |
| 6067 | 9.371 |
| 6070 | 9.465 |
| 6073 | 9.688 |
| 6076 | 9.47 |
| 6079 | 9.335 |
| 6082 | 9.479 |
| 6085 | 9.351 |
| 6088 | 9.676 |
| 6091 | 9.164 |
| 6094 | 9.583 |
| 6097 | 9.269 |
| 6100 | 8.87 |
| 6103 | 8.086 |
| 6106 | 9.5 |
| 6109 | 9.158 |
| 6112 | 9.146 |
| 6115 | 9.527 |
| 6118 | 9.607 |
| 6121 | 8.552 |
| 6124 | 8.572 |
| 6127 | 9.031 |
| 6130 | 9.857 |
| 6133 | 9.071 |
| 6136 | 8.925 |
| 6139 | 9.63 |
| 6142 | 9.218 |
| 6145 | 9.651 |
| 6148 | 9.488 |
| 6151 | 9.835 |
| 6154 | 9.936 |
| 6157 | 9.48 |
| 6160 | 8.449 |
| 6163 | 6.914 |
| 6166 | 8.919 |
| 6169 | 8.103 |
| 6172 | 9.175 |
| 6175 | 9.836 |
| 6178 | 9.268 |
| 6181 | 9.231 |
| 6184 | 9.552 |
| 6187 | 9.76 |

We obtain 0.3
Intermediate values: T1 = 0.3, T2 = 0.029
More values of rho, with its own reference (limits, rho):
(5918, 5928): 0.6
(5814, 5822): 0.4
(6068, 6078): 0.6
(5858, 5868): -0.1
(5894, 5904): -2.0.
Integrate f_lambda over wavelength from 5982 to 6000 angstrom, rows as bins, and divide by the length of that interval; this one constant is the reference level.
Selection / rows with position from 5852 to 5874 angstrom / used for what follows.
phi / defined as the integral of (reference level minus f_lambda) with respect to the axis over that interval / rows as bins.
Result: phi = 13.1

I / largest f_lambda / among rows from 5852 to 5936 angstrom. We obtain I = 9.828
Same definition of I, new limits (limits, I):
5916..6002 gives 10.17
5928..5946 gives 10.17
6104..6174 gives 9.936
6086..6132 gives 9.857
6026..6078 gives 10.09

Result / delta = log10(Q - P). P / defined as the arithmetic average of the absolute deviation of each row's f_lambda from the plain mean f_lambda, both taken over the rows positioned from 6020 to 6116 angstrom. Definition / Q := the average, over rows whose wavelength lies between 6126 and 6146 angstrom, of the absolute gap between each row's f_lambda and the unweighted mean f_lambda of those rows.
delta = -1.2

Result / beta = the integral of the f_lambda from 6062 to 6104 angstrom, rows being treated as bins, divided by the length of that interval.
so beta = 9.3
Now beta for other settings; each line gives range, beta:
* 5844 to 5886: 9.2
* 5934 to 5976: 9.3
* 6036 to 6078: 9.6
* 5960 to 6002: 9.4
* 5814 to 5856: 9.5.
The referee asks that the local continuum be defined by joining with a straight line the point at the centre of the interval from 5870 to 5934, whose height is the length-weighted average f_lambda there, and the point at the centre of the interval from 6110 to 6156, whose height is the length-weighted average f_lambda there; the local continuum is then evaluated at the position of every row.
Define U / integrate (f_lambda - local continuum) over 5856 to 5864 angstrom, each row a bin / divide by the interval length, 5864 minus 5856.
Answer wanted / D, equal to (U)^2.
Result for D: 0.3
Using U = 0.53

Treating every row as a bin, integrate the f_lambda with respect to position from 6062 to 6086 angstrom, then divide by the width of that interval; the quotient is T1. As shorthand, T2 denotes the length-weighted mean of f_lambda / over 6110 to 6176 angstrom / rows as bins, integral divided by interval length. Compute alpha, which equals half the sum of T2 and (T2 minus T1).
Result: 4.41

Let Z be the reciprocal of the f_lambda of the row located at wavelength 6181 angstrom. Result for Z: 0.108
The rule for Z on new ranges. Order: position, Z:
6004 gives 0.102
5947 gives 0.105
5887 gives 0.132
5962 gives 0.108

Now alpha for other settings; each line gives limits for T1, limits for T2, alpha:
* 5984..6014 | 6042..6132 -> 4.59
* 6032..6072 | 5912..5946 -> 4.51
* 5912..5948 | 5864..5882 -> 4.43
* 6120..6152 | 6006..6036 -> 4.84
